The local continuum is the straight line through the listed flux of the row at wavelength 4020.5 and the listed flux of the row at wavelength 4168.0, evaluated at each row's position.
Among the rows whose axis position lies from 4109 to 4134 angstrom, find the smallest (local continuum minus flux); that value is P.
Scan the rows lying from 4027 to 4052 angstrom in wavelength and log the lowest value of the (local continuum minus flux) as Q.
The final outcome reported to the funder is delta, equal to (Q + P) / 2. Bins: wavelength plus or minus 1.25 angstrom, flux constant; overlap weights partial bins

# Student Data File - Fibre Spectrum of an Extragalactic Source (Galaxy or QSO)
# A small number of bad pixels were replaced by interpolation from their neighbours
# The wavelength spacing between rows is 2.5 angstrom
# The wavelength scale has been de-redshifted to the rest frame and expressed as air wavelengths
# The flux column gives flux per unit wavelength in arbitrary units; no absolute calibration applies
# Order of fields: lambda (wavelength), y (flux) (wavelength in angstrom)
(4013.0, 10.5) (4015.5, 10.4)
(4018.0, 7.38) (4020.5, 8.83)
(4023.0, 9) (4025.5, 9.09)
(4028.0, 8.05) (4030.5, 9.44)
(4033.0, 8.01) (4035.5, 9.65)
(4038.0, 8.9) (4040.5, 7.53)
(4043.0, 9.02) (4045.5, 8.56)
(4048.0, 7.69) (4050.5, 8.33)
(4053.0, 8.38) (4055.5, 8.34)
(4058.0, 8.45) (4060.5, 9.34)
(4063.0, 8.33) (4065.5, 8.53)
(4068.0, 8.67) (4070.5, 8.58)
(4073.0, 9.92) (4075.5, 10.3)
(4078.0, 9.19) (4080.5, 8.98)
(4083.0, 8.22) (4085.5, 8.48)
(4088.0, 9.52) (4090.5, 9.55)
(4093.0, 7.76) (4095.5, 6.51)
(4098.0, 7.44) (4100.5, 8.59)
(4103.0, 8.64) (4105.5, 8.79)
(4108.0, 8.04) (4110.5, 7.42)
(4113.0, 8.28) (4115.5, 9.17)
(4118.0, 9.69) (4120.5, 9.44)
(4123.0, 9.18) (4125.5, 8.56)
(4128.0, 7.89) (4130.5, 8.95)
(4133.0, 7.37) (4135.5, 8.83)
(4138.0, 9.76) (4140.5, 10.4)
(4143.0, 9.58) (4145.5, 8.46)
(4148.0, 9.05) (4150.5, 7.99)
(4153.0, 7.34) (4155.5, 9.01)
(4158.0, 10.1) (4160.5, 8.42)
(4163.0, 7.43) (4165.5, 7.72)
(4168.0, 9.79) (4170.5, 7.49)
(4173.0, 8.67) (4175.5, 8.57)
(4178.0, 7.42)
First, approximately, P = -0.23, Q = -0.7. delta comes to -0.5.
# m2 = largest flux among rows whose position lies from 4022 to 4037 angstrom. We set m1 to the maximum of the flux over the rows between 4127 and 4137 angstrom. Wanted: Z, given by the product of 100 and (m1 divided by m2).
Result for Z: 93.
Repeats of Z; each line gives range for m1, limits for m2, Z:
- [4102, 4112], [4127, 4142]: 85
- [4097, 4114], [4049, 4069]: 94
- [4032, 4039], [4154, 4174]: 96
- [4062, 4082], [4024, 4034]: 109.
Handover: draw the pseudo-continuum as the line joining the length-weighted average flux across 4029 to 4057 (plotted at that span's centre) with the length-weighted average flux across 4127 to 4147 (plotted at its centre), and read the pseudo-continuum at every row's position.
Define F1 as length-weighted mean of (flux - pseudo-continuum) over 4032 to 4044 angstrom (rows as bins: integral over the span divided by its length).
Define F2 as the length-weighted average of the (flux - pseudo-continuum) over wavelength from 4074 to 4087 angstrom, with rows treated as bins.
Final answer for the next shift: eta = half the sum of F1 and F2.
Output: 0.2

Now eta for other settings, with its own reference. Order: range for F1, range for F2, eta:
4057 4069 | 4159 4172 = -0.4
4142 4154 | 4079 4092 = -0.1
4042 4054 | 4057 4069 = -0.1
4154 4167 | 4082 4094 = -0.2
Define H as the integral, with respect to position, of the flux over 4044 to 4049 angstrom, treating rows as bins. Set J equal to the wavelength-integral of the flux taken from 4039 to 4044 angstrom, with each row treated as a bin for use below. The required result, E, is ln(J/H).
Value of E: 0.01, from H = 41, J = 41.3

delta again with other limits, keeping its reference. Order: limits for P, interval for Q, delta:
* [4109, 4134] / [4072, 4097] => -0.7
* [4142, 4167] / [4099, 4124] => -0.3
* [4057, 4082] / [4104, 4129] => -0.7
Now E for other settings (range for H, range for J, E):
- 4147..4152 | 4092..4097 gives -0.17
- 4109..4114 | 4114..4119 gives 0.18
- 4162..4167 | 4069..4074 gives 0.18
